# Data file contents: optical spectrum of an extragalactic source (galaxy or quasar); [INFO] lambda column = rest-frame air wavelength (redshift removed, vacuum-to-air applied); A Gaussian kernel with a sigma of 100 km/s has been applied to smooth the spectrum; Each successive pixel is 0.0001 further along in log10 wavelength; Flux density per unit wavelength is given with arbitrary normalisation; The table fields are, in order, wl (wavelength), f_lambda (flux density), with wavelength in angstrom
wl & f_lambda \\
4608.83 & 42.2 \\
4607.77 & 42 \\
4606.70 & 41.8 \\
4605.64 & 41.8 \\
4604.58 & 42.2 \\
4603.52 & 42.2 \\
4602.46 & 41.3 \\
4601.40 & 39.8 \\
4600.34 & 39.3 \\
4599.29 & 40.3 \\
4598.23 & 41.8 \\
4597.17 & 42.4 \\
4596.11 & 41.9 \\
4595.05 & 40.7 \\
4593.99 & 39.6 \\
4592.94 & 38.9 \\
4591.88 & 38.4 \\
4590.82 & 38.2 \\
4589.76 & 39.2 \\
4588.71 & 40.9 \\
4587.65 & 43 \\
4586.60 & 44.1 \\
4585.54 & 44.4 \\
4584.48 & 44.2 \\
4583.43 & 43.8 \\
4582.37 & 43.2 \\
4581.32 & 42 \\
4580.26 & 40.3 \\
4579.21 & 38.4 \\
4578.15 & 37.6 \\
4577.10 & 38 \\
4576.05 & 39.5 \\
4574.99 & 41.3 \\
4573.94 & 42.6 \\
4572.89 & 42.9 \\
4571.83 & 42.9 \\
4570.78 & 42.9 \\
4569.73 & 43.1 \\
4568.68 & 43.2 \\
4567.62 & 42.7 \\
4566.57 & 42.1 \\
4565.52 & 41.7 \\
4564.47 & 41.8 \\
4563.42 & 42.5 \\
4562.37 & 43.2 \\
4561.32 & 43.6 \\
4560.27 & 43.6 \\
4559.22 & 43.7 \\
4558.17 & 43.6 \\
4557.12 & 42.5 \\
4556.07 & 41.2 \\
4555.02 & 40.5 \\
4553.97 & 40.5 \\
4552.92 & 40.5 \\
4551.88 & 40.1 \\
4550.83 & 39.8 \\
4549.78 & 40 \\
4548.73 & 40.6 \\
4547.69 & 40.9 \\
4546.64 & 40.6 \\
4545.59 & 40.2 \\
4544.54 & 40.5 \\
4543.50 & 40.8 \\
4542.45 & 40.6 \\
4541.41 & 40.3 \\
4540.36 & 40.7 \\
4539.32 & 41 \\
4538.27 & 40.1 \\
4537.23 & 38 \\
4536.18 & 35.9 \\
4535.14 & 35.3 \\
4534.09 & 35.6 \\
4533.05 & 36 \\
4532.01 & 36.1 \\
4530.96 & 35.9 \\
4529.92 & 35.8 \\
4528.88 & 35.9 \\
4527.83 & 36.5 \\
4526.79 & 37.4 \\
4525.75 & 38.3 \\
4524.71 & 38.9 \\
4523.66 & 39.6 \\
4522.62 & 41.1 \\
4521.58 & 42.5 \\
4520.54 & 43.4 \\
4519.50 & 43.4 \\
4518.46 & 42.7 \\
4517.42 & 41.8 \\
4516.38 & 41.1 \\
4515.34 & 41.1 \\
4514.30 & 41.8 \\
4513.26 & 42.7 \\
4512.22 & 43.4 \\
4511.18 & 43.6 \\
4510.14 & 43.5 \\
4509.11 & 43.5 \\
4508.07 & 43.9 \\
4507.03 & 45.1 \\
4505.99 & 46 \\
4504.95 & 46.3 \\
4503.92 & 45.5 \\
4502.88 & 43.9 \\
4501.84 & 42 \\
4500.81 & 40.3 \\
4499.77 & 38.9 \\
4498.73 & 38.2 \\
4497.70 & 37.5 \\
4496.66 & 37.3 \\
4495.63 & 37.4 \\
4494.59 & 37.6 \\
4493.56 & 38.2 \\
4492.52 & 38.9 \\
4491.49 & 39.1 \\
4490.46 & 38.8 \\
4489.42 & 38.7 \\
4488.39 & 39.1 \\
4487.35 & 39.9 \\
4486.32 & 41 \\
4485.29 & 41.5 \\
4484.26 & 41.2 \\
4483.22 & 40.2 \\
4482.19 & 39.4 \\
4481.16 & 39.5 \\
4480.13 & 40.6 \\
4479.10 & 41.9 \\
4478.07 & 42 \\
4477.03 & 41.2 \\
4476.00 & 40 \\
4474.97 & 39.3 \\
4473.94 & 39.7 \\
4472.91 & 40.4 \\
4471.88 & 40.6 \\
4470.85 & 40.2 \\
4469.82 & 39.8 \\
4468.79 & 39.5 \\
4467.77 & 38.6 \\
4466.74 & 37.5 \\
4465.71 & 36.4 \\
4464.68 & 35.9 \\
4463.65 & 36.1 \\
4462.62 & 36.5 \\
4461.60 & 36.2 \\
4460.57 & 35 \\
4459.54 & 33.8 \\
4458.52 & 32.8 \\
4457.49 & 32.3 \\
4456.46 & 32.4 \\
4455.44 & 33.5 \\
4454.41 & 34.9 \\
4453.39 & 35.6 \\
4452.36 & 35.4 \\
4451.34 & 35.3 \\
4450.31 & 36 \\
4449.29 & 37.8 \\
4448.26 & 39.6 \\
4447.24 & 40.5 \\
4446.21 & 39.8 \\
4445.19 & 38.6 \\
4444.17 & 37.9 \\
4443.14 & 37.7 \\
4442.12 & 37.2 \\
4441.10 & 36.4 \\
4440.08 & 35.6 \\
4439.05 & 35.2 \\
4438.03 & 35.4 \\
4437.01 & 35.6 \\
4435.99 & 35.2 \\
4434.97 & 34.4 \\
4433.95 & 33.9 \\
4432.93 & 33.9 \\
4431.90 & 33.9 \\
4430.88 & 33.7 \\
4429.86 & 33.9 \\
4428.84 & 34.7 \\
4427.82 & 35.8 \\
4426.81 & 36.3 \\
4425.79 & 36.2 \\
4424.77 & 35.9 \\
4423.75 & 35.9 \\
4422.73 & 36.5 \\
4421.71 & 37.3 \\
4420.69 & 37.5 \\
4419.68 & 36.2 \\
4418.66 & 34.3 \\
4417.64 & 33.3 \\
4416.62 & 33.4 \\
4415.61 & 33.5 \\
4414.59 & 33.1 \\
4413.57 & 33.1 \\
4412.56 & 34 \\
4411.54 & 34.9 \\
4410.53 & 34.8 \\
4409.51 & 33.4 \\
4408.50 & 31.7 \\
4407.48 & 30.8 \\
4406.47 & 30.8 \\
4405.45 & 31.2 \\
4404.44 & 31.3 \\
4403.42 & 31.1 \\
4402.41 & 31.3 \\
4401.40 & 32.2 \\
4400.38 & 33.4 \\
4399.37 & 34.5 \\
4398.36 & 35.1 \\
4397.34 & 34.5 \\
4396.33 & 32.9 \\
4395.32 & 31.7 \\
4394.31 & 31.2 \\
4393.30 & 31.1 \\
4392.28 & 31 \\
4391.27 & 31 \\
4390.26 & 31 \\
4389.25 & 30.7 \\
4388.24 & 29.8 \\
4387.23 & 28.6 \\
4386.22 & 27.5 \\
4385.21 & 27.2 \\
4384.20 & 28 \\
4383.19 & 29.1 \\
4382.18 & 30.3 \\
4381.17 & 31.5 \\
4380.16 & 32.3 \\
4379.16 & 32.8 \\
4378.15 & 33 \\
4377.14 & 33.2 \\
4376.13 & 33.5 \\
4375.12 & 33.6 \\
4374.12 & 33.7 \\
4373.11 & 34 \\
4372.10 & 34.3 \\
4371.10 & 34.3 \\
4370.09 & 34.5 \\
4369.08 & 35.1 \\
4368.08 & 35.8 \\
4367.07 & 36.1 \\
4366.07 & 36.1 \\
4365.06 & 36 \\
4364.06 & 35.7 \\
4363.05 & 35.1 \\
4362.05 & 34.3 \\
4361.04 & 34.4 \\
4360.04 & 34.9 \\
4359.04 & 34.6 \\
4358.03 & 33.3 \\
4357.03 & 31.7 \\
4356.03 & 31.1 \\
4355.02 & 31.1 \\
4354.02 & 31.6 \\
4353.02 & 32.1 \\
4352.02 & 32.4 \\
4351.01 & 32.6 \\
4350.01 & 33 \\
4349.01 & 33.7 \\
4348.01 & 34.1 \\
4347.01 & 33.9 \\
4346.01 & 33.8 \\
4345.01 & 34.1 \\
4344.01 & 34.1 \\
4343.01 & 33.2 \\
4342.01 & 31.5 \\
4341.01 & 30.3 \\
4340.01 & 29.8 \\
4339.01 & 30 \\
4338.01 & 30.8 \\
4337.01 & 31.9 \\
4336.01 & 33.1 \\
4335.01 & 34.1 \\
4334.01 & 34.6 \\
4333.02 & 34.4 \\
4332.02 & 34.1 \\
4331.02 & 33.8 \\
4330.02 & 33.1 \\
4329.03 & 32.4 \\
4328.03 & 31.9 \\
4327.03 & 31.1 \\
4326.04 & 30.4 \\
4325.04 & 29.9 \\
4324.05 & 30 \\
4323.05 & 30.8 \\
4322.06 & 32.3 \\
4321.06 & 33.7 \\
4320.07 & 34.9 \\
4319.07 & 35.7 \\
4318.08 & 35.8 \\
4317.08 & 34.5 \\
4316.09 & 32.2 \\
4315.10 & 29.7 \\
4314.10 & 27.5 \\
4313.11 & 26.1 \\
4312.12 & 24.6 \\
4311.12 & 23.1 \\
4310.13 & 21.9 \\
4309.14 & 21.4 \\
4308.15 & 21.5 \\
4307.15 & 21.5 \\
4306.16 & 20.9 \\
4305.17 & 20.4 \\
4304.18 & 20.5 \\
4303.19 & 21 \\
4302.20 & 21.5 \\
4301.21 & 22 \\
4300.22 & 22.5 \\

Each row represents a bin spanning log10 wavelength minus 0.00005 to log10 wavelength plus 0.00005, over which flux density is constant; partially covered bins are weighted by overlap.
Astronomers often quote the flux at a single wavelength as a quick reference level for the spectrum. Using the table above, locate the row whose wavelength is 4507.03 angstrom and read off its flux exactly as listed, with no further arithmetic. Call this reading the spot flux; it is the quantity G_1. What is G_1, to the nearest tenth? 45.1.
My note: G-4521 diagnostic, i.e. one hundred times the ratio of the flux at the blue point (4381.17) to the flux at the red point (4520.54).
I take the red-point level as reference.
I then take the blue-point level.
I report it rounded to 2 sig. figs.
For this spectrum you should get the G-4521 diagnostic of 73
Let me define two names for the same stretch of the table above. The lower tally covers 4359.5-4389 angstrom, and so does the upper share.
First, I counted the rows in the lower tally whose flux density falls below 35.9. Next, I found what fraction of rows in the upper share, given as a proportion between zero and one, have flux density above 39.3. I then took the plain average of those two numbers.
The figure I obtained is 13.0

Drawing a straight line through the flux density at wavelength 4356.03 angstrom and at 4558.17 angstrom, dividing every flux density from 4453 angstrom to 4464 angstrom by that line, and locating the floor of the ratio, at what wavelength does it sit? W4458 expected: 4457.49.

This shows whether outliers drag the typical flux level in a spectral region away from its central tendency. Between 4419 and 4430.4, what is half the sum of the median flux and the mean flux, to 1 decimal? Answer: 36.1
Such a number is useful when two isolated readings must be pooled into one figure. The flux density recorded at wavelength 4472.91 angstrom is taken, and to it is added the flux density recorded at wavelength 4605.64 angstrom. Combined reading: 82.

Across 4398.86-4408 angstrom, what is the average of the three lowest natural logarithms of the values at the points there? 3.43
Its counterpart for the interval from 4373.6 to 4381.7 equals 3.47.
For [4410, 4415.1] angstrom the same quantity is 3.51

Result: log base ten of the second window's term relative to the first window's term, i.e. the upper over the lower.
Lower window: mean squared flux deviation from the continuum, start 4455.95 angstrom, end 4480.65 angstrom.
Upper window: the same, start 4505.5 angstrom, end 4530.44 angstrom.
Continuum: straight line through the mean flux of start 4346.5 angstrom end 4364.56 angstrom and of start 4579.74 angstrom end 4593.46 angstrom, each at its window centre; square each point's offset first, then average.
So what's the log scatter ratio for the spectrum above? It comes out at 0.27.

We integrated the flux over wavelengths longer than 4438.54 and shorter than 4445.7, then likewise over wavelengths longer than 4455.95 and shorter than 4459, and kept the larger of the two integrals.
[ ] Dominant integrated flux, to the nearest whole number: 265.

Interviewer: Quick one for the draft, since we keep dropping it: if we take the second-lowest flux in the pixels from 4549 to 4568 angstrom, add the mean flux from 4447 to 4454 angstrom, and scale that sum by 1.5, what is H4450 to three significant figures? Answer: 116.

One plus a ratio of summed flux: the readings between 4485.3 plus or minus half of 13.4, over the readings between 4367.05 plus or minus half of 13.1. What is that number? 2.14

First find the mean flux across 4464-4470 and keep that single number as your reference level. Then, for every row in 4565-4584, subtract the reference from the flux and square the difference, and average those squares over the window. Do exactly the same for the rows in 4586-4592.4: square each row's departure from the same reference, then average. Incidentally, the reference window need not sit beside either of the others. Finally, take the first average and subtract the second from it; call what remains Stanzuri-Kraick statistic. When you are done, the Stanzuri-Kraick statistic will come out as 4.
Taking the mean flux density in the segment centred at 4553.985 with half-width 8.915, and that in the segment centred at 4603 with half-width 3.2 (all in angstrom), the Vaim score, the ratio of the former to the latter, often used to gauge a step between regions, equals 1.01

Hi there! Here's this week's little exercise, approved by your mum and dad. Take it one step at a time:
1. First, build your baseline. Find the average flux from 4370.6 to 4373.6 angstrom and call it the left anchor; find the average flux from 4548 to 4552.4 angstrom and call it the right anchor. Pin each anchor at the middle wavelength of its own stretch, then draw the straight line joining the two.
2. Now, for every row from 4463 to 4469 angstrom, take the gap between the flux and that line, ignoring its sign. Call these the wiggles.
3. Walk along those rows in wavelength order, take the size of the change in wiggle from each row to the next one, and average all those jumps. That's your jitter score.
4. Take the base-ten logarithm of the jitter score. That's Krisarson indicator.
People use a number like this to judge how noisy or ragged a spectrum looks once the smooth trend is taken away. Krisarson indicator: -0.2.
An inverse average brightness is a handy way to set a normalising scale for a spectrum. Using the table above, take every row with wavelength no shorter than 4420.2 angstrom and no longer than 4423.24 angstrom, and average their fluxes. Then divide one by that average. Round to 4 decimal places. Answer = 0.0270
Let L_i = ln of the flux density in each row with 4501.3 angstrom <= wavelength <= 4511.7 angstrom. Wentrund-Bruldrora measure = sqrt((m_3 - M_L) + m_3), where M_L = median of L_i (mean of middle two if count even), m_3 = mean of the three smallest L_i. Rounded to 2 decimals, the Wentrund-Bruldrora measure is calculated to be 1.93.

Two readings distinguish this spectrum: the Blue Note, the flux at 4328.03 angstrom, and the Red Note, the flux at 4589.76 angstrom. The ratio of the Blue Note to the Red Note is 0.814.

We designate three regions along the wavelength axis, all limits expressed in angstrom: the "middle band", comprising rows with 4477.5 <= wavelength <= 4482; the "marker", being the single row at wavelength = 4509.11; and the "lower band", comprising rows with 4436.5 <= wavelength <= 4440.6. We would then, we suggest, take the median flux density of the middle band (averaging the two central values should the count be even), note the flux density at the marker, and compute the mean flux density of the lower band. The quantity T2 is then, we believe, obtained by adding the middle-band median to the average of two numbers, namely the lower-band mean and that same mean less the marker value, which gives 55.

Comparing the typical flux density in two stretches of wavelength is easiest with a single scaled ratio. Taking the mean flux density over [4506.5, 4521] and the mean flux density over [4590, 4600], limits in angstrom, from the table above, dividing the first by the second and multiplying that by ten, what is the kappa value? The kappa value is 10.7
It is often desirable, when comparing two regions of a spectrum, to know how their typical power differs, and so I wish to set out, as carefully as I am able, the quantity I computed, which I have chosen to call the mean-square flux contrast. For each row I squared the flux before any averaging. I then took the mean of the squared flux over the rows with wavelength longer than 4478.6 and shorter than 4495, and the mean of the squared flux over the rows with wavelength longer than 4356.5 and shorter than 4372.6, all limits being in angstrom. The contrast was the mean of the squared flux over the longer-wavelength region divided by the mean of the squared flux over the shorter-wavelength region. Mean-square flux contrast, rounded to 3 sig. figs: 1.31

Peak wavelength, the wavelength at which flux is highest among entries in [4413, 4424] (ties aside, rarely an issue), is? 4420.69 angstrom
